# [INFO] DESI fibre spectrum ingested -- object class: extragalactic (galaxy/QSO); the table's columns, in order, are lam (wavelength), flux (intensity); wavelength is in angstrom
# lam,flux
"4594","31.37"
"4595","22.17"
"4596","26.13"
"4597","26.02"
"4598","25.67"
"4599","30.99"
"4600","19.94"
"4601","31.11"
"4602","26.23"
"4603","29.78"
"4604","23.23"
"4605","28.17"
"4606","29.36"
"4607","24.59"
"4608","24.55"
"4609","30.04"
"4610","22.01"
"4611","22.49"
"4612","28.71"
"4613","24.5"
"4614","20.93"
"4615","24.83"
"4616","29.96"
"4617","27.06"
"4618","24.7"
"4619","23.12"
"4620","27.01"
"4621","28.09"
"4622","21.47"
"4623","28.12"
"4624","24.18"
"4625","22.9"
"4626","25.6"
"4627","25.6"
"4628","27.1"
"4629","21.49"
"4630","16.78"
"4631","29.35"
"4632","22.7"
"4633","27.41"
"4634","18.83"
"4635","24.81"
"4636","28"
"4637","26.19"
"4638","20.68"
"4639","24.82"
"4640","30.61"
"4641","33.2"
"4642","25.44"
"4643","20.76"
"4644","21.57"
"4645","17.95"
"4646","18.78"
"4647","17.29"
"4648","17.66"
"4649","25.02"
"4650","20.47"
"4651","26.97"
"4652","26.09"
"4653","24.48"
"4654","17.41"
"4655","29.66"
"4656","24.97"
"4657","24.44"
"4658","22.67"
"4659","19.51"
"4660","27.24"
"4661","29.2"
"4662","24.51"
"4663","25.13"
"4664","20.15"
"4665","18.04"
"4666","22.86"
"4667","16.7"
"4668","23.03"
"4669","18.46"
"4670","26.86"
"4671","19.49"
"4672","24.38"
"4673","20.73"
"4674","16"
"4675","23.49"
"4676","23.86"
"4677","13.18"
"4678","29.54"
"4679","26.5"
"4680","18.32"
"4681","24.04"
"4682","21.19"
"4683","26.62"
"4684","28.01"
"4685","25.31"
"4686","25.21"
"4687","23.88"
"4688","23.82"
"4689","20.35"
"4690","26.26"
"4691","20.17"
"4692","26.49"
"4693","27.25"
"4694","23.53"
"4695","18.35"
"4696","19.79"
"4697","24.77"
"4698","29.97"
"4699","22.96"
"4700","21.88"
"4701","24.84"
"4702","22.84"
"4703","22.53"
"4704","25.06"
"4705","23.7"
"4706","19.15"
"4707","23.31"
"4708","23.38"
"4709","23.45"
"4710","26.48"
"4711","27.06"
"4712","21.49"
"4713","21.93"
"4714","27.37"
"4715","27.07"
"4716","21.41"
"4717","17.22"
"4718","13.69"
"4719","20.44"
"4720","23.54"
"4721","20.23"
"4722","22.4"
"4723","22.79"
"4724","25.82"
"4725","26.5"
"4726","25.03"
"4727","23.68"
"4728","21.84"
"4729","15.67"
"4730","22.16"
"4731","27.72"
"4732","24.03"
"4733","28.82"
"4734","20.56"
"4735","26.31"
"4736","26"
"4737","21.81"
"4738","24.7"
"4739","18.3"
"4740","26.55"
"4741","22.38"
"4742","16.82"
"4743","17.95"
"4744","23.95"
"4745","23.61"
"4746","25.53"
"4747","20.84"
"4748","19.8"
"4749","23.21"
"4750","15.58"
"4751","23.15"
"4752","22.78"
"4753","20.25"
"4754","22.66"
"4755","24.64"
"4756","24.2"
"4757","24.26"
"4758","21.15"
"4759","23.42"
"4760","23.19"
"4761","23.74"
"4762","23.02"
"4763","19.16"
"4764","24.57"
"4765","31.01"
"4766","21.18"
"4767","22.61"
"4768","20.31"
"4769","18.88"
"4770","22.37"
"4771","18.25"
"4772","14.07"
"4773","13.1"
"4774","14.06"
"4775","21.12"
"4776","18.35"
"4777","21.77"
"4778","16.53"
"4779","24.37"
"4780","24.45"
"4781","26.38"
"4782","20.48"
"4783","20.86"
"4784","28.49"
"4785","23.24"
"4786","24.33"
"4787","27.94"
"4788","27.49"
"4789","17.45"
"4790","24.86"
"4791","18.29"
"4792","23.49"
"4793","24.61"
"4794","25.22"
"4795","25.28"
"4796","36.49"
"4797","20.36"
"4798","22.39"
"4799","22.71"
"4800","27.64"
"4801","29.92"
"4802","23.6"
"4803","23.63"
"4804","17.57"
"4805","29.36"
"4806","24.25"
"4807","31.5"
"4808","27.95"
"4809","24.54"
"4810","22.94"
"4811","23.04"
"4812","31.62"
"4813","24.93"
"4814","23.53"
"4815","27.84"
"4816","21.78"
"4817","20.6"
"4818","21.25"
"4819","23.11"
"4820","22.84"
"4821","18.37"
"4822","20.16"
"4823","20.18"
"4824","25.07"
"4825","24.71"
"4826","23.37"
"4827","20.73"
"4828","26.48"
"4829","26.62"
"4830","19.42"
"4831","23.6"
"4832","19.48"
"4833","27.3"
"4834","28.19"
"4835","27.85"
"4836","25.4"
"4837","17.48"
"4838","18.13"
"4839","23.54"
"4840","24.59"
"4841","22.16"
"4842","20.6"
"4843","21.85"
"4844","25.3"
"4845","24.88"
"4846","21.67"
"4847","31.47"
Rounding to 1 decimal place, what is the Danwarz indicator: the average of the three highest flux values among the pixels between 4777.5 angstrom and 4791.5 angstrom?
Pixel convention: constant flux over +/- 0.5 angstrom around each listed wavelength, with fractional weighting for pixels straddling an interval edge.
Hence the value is 28.0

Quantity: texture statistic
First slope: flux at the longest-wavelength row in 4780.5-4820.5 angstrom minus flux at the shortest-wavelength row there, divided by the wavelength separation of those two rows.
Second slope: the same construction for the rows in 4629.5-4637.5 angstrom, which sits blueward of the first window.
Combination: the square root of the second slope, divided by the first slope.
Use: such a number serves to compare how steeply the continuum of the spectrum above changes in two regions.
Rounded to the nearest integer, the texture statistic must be -13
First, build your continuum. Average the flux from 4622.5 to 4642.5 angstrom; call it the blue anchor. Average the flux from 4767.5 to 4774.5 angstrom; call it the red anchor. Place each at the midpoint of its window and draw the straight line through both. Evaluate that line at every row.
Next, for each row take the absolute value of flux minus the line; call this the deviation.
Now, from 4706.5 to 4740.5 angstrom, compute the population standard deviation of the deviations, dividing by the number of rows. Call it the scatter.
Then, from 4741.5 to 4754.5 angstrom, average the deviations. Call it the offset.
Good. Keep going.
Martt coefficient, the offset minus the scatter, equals 1.1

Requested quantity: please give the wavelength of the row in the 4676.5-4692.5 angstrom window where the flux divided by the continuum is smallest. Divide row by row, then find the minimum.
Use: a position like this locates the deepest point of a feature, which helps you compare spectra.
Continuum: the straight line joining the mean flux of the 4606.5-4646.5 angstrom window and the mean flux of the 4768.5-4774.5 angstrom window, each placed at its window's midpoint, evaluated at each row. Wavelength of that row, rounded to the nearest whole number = 4677 angstrom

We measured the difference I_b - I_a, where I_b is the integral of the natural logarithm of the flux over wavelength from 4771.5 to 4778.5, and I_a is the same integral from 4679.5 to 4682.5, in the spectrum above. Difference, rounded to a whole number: 11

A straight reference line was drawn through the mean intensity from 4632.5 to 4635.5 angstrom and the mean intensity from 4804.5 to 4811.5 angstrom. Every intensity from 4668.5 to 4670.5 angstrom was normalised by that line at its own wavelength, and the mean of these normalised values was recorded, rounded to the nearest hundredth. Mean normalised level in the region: 0.94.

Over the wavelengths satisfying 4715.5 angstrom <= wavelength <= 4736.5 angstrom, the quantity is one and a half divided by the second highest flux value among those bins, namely 0.054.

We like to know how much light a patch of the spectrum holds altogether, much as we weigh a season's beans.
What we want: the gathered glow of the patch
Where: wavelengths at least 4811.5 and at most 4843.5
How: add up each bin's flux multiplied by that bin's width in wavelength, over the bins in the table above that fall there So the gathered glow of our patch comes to 743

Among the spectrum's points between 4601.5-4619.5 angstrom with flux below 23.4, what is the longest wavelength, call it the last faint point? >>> 4619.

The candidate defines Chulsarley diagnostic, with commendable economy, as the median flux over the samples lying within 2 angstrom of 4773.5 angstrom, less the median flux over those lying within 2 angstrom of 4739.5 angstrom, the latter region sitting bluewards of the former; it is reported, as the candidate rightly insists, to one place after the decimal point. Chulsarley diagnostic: -9.5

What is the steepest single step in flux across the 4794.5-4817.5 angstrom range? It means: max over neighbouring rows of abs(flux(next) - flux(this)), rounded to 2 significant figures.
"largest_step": 16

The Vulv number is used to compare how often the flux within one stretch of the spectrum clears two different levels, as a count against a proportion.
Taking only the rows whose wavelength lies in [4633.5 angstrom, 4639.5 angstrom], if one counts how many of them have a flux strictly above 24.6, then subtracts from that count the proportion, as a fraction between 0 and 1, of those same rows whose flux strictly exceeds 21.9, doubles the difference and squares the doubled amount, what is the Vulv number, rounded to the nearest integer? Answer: 44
